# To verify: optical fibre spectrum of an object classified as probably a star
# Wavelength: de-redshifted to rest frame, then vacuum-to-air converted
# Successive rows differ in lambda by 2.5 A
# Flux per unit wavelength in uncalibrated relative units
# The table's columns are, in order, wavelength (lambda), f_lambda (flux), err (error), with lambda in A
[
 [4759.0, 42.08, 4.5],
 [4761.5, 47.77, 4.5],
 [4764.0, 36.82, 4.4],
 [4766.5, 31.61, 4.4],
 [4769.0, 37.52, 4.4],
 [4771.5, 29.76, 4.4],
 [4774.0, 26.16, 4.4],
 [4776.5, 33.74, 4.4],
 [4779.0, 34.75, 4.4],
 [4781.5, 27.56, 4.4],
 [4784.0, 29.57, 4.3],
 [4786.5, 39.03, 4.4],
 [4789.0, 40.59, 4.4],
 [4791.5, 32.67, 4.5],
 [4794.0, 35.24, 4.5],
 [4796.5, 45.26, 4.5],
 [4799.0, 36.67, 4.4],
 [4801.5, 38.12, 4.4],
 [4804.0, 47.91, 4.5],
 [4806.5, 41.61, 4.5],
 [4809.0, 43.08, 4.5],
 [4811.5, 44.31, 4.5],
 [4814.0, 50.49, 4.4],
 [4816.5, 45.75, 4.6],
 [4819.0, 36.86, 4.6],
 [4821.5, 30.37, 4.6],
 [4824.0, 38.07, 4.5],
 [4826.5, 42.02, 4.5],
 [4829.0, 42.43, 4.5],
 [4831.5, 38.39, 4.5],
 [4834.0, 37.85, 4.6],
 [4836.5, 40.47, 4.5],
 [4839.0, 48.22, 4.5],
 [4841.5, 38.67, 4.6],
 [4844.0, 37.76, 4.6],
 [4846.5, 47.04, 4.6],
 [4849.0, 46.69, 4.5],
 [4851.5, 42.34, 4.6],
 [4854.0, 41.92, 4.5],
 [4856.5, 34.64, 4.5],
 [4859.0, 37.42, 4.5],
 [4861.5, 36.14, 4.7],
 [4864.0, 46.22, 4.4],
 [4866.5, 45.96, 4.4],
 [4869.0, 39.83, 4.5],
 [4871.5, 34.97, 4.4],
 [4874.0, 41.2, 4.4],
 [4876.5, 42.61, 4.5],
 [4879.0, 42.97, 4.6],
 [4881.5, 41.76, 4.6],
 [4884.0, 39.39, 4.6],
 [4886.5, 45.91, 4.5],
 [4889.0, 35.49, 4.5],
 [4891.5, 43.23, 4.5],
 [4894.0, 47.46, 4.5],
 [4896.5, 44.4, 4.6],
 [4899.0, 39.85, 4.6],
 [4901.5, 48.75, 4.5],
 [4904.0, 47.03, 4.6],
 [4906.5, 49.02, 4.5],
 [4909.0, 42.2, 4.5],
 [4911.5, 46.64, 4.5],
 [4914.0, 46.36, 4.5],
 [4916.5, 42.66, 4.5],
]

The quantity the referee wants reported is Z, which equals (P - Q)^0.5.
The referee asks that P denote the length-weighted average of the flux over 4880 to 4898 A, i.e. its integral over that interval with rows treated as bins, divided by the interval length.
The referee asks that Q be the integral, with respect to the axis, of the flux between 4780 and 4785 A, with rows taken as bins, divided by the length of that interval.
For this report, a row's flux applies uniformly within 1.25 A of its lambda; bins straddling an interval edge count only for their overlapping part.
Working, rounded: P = 42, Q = 28.8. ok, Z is 3.7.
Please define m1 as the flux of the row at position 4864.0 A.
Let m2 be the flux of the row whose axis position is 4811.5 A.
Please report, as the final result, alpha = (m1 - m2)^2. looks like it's 4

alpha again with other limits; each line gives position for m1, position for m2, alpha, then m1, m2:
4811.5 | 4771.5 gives 212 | 44.31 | 29.76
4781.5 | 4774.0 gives 2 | 27.56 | 26.16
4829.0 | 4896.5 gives 4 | 42.43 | 44.4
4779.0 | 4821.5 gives 19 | 34.75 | 30.37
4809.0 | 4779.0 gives 69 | 43.08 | 34.75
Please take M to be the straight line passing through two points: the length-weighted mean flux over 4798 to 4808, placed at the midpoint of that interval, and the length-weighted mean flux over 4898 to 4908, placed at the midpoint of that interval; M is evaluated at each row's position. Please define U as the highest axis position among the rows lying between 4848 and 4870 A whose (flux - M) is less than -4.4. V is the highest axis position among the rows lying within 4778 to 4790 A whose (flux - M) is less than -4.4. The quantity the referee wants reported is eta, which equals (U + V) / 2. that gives 4826.5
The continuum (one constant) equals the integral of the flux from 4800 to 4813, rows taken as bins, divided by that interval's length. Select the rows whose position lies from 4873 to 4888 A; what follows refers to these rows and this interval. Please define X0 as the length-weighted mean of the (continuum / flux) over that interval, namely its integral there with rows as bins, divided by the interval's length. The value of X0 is 1.02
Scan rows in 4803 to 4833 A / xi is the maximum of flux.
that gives 50.49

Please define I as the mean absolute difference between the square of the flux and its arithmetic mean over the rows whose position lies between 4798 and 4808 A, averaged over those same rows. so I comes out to 307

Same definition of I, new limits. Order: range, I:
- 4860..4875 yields 305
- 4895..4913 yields 251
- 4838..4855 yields 304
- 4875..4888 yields 132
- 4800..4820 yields 313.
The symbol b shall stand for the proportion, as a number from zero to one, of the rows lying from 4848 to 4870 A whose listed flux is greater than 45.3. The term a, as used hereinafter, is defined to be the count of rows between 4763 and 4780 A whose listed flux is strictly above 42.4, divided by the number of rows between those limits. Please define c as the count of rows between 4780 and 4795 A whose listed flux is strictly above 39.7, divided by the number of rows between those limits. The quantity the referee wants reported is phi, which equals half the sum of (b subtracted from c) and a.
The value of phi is -0.1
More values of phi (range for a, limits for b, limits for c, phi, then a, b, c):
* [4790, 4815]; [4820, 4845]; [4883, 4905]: 0.6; 0.50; 0.10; 0.8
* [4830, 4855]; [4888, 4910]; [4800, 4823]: 0.3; 0.30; 0.44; 0.7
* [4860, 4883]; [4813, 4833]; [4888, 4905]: 0.5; 0.44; 0.25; 0.9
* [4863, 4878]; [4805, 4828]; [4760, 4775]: 0.2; 0.50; 0.22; 0.2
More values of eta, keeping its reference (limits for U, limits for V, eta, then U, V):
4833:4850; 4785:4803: 4819.0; 4844.0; 4794.0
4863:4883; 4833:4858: 4864.0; 4871.5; 4856.5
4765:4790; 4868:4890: 4836.5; 4784.0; 4889.0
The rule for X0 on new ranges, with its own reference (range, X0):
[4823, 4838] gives 1.08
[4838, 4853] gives 1.00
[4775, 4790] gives 1.29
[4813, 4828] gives 1.09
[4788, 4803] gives 1.14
